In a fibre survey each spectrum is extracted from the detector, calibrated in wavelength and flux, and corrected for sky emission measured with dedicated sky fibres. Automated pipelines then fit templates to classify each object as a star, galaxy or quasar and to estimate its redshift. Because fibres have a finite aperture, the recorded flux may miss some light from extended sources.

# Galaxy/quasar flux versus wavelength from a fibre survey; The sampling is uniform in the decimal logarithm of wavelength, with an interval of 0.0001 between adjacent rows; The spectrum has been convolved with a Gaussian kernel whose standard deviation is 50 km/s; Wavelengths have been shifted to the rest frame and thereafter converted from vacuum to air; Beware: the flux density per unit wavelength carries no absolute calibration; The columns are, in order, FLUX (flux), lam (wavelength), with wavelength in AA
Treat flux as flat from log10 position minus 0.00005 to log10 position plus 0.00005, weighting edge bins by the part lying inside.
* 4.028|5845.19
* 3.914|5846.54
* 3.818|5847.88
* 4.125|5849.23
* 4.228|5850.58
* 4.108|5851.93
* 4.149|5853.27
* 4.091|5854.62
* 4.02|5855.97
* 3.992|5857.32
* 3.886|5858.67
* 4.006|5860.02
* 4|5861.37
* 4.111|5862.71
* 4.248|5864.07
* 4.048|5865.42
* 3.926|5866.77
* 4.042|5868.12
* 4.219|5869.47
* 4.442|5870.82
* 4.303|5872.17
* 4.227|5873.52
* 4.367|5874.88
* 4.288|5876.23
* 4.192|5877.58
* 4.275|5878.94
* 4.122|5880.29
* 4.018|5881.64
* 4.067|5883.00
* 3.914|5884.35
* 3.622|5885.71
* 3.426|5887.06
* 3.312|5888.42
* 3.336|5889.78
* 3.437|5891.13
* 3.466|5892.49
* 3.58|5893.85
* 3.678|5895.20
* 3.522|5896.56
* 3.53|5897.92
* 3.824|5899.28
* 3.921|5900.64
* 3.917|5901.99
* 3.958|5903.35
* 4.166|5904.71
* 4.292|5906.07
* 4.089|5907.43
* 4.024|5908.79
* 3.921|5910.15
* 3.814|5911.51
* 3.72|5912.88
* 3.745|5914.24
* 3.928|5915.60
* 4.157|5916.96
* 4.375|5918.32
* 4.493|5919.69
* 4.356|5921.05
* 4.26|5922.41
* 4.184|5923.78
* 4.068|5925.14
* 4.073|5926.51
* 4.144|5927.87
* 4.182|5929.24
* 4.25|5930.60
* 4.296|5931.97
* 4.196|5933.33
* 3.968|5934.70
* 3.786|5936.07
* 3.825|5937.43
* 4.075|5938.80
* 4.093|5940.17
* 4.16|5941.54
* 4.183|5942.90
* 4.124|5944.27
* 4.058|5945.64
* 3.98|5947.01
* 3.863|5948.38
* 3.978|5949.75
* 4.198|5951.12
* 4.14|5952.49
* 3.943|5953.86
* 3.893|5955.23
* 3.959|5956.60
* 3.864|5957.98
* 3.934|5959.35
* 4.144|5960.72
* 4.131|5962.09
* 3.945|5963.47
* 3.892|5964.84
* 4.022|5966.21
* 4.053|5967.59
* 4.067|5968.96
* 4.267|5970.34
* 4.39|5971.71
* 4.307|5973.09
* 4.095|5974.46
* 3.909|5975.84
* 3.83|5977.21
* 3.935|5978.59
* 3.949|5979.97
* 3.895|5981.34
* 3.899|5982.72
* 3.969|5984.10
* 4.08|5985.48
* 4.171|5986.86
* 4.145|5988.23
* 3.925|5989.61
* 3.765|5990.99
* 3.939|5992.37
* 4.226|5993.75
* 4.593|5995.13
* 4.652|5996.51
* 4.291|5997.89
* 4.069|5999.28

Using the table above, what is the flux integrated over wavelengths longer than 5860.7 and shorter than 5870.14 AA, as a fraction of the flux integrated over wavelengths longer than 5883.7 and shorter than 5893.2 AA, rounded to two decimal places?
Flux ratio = 1.16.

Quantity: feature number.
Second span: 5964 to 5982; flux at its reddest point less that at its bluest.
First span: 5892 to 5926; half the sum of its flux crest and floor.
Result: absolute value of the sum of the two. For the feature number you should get 3.98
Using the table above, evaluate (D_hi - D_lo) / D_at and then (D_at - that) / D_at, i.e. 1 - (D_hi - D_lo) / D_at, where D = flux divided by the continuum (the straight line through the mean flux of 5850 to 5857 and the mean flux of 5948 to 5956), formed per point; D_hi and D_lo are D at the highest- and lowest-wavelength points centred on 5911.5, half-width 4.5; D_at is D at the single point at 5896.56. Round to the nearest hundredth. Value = 1.04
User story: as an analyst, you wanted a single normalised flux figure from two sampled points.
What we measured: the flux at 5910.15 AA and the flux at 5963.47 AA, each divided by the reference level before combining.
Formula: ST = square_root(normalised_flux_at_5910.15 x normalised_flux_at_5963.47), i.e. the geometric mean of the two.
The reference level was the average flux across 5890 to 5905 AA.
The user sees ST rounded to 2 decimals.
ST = 1.06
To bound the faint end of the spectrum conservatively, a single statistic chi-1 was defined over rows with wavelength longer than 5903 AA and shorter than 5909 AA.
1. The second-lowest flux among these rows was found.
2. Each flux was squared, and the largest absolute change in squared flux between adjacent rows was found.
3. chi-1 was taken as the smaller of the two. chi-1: 1.7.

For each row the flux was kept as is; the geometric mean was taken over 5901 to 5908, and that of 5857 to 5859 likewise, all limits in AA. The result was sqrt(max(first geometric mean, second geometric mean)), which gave 2.020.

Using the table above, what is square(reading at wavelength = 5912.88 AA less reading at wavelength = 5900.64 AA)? 0.040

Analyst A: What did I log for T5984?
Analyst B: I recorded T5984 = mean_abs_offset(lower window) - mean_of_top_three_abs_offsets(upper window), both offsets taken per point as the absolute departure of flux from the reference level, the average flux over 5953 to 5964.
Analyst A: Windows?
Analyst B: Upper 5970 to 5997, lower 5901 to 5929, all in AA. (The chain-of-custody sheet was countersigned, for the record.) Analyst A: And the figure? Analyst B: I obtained -0.38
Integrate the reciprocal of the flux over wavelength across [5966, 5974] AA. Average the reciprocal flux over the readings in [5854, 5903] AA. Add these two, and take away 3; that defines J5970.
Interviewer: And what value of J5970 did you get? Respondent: -0.8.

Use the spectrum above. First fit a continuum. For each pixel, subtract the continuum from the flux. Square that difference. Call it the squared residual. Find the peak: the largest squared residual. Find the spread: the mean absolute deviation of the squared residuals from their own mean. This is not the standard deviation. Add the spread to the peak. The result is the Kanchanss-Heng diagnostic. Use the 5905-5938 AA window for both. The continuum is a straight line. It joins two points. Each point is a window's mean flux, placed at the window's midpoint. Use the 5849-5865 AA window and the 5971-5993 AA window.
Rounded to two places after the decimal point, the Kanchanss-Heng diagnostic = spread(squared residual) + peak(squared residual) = 0.24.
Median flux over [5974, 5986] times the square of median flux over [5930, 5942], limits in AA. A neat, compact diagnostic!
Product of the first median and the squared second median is 65.9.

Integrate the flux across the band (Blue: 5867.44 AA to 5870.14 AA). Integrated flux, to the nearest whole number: 11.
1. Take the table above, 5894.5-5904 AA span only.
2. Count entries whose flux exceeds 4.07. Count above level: 0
